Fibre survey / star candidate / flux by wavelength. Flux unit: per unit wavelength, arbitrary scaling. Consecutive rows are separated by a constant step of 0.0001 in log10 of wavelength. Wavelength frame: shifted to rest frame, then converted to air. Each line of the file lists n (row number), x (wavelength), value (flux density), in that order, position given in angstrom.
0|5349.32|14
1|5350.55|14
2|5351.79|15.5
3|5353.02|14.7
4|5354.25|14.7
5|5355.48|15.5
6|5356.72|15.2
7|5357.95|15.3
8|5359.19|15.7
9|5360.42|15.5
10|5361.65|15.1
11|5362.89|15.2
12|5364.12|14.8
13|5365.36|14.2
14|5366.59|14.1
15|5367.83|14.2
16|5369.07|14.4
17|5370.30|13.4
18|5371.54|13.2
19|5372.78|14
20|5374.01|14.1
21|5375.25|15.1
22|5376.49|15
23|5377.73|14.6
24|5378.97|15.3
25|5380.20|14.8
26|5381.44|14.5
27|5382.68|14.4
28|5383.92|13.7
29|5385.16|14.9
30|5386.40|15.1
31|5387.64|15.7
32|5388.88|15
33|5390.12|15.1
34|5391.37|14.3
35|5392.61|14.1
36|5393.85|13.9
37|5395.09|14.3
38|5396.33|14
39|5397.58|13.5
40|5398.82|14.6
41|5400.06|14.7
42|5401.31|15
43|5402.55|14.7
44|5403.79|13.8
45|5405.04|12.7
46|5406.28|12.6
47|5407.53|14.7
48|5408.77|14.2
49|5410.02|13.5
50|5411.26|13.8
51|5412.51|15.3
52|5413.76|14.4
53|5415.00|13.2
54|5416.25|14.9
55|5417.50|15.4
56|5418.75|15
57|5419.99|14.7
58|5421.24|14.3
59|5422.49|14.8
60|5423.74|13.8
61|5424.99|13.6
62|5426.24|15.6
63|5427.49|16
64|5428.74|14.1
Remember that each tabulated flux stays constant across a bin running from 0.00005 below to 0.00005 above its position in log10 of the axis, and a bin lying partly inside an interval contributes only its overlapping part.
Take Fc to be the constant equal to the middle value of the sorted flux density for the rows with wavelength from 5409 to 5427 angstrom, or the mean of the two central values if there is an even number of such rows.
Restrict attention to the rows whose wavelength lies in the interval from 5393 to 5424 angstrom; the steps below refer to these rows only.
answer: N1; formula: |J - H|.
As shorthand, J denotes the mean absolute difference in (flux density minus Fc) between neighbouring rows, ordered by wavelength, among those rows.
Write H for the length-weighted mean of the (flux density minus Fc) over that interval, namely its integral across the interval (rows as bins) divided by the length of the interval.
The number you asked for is 1.03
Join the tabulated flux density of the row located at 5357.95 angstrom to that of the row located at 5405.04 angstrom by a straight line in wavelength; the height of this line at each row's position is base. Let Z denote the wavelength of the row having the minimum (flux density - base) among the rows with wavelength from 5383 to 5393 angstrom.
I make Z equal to 5383.92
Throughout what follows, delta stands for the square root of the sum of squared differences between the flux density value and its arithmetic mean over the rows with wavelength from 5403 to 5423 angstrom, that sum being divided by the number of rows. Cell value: 0.84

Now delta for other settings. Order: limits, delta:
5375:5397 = 0.53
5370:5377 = 0.72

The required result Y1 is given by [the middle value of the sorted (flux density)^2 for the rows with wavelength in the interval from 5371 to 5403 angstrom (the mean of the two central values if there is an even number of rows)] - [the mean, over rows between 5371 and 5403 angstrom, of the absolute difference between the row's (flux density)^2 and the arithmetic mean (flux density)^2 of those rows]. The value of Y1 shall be 199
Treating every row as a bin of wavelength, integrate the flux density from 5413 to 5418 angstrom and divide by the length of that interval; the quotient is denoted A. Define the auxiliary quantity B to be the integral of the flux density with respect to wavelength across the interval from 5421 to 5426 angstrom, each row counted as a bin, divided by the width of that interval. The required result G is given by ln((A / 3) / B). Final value -1.08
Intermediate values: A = 14.5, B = 14.2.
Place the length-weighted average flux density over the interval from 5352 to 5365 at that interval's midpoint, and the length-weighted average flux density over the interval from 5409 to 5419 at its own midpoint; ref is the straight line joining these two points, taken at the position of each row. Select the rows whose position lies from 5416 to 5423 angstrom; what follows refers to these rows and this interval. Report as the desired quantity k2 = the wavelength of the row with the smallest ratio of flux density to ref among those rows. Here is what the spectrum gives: 5421.24 angstrom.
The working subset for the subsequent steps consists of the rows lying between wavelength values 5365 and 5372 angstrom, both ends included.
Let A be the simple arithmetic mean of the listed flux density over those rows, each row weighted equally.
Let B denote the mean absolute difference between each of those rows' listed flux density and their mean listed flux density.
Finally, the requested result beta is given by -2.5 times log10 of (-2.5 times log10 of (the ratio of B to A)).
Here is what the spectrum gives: -1.46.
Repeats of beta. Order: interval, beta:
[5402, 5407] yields -1.22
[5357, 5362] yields -1.68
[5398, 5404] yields -1.56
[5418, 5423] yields -1.67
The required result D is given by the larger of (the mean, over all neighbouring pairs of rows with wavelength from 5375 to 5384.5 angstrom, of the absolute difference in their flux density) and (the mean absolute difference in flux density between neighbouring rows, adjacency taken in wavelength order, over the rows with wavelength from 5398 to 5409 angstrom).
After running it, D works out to 0.675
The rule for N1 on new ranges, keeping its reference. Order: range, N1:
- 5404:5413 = 1.61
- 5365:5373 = 1.03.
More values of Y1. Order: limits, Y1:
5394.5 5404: 197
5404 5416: 170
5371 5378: 190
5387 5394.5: 198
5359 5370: 204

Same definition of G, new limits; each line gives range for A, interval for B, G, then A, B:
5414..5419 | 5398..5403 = -1.11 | 14.6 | 14.7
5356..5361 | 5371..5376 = -1.01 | 15.4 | 14.1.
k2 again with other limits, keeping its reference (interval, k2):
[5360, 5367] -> 5366.59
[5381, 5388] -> 5383.92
